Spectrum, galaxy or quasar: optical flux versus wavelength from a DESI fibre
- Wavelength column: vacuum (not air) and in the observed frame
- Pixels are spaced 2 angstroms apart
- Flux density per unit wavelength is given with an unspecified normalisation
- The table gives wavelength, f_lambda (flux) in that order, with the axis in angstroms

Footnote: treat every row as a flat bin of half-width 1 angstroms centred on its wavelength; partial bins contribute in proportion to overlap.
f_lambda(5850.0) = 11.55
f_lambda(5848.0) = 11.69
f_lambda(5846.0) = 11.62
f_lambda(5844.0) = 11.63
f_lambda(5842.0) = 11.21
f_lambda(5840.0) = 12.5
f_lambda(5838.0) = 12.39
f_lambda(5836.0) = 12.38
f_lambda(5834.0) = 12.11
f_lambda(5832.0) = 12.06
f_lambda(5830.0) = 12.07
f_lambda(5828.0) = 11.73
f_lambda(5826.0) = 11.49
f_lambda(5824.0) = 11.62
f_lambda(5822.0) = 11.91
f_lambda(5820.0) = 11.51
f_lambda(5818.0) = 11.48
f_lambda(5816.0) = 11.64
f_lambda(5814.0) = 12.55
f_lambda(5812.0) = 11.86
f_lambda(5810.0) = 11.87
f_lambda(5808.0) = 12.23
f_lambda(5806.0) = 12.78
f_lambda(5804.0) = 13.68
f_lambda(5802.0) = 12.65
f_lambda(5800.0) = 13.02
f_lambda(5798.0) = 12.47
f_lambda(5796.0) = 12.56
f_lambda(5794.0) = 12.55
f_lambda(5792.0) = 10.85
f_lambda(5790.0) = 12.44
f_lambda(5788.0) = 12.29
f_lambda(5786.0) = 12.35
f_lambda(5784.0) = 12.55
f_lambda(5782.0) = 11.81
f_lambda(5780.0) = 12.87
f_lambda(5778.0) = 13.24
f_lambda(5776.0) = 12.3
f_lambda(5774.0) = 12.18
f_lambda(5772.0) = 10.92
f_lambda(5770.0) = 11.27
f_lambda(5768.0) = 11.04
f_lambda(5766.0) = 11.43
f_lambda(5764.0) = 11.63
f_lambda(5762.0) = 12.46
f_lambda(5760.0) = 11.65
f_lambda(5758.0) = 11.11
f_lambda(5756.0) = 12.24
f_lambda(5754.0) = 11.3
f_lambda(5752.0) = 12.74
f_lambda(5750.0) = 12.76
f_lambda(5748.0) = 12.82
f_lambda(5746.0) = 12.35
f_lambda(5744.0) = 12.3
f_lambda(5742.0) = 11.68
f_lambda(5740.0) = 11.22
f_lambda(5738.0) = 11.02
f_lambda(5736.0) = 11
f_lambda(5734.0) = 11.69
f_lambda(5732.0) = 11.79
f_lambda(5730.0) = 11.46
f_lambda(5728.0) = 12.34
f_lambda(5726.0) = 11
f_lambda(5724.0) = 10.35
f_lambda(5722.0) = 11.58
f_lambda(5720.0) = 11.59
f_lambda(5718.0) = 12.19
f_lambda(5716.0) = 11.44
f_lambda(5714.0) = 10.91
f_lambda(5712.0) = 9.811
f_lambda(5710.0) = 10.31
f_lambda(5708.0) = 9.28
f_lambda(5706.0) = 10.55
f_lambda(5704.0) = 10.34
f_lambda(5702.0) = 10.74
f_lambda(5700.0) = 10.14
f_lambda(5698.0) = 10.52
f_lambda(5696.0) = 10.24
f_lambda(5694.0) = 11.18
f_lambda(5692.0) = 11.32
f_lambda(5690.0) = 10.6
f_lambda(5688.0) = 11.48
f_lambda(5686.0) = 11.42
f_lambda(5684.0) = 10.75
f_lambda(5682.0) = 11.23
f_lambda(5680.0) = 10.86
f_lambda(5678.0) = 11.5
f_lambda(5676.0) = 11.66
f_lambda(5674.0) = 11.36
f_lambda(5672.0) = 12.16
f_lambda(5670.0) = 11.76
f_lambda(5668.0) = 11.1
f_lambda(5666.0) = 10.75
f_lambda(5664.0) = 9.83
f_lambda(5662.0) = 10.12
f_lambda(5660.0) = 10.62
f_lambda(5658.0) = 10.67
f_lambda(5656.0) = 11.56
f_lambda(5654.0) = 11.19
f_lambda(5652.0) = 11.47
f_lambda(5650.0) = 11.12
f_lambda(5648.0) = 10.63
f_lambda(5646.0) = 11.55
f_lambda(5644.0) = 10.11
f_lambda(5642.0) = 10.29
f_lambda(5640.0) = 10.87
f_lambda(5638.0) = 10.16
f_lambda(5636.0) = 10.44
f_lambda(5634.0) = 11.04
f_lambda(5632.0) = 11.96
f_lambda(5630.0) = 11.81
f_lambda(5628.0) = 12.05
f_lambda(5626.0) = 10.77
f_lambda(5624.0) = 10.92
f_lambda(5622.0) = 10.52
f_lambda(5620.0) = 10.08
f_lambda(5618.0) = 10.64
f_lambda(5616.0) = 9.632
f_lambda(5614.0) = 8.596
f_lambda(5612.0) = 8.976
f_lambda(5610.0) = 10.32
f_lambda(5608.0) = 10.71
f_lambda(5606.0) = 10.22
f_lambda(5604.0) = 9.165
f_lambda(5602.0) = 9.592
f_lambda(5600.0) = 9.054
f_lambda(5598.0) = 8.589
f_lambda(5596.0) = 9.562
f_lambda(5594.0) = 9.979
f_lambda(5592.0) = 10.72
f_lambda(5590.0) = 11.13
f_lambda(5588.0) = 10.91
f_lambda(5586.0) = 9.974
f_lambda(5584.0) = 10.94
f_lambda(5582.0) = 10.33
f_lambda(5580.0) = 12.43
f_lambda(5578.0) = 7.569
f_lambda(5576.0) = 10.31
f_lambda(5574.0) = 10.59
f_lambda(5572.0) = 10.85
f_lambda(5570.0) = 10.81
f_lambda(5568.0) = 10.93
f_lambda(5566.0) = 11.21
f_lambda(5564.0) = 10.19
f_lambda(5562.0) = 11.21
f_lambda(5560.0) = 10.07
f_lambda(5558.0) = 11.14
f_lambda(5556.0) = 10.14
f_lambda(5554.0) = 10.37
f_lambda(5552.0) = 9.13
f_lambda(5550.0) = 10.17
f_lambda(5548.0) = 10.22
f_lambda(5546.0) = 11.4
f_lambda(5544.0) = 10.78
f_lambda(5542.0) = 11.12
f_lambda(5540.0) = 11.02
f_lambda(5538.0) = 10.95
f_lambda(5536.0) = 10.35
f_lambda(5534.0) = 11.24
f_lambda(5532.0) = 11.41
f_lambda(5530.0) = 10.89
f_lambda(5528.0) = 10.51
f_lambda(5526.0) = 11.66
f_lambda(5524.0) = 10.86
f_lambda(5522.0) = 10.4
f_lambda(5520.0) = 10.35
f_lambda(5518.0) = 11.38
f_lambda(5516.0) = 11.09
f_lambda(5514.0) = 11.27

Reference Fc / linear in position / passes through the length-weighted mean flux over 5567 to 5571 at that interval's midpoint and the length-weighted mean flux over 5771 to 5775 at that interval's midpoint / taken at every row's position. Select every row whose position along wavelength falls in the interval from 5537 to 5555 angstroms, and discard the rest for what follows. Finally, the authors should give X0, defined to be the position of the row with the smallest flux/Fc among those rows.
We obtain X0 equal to 5552.0 angstroms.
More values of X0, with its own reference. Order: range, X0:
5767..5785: 5772.0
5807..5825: 5818.0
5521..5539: 5536.0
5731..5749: 5736.0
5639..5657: 5644.0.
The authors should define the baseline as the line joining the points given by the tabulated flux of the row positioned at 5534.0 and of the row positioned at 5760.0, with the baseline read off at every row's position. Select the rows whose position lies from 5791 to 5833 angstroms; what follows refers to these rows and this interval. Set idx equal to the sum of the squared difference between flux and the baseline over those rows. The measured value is 12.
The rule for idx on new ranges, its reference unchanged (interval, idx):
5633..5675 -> 14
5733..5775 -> 9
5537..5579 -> 28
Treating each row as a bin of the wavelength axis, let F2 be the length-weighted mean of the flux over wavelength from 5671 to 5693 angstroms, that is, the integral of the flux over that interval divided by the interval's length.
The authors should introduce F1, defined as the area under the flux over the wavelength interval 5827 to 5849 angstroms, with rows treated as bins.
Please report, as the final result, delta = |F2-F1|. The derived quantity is 251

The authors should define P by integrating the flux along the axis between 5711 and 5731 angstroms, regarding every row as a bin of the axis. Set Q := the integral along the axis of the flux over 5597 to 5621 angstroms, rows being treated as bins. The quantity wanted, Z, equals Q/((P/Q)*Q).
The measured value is 1.0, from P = 225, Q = 231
